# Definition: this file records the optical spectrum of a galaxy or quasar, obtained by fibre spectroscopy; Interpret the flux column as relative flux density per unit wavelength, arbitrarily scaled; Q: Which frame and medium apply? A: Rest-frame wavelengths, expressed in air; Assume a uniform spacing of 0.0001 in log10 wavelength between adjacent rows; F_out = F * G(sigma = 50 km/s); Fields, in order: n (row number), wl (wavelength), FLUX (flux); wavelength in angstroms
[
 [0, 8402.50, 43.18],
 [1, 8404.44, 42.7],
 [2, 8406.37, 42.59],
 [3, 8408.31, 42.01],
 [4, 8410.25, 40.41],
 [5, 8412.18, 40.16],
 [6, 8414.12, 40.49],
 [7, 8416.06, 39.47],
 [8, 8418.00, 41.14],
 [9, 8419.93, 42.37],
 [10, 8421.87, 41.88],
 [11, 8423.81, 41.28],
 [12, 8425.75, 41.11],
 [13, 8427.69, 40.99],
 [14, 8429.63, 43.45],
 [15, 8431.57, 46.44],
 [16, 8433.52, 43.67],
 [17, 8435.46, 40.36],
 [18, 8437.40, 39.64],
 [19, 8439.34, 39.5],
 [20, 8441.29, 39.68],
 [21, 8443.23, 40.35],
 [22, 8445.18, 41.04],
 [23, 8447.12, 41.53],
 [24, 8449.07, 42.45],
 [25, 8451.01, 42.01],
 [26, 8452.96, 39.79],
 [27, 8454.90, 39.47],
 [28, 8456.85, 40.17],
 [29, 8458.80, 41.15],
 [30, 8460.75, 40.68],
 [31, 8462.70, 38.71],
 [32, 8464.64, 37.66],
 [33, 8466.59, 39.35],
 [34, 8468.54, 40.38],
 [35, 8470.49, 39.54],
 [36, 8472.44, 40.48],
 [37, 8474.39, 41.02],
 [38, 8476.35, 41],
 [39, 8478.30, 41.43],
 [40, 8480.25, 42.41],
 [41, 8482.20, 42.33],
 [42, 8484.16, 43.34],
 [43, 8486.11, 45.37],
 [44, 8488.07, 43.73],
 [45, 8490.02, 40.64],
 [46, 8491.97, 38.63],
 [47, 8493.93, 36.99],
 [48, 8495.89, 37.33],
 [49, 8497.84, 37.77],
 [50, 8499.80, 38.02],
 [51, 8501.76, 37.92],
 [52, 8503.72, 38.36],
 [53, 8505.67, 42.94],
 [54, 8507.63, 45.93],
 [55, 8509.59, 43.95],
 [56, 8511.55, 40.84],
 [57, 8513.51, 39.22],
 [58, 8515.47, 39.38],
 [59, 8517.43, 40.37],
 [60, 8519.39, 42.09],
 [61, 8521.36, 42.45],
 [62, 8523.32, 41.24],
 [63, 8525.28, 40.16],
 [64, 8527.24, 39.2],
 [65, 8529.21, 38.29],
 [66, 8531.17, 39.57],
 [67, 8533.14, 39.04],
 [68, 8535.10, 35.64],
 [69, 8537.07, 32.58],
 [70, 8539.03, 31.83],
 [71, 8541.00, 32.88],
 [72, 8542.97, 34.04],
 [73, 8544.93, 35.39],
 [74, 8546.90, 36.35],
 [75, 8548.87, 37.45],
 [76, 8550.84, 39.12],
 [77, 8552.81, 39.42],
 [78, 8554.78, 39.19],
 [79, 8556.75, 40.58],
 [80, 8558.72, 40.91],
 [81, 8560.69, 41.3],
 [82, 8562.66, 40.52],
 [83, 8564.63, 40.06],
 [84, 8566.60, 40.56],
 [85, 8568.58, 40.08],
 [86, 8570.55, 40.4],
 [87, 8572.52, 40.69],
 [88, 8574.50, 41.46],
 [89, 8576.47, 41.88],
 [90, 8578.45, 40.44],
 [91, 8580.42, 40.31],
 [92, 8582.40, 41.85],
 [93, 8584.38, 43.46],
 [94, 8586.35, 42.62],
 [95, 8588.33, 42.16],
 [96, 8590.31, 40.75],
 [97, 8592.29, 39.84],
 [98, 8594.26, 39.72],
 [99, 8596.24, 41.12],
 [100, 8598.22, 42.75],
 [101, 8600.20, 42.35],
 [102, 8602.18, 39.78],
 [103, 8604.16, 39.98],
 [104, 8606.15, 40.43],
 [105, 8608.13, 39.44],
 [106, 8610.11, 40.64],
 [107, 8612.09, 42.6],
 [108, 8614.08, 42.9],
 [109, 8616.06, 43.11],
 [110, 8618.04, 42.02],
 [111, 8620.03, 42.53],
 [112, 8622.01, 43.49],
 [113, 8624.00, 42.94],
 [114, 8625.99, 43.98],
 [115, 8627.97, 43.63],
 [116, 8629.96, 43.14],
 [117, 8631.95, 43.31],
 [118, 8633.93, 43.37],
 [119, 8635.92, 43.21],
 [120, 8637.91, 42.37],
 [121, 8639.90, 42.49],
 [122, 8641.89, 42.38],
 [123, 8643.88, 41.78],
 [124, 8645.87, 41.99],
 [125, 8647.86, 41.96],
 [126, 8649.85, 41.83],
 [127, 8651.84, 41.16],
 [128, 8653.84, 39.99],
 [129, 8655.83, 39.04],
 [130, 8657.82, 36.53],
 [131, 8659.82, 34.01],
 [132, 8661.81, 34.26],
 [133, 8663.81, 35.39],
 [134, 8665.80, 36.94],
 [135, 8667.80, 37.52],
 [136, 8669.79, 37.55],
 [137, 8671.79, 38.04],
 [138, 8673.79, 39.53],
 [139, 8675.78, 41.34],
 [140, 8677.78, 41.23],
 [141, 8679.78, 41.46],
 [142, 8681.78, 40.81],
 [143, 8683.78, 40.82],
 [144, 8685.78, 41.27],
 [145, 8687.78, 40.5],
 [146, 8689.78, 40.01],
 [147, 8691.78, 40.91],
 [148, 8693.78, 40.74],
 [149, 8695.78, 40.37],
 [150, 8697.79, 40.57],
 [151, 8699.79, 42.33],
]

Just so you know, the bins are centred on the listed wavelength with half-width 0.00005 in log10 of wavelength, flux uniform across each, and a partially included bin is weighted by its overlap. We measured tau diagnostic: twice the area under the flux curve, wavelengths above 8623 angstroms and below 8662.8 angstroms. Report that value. 3277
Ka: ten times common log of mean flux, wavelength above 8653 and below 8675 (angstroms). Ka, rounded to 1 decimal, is 15.7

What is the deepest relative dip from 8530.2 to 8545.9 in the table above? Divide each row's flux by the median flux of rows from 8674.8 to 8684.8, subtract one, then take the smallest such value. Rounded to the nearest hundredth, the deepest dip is -0.23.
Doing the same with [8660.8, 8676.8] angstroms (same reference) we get -0.17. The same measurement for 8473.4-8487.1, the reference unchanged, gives -0.01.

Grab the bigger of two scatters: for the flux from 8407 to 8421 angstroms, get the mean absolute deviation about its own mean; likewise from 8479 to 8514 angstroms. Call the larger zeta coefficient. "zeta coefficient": 2.6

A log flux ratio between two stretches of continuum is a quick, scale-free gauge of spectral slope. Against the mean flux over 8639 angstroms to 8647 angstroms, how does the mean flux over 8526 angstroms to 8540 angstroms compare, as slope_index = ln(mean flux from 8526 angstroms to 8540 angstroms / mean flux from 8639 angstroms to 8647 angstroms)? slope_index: -0.14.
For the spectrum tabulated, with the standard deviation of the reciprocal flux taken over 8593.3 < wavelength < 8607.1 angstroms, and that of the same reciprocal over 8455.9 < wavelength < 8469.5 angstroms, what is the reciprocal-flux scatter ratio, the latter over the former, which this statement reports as 1.1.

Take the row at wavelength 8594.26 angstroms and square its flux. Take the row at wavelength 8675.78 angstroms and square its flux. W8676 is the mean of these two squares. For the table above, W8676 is 1643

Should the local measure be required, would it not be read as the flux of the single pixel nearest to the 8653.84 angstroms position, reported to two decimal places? 39.99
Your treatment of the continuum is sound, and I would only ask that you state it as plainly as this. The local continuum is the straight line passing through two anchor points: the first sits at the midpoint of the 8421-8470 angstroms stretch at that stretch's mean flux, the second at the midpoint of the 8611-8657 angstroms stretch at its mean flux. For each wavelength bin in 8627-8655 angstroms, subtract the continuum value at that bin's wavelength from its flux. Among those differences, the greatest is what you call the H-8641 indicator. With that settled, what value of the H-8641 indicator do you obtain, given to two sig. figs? 1.3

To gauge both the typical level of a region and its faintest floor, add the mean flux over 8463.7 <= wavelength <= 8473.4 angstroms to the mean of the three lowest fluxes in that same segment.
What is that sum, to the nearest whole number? 78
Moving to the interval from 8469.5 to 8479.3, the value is 81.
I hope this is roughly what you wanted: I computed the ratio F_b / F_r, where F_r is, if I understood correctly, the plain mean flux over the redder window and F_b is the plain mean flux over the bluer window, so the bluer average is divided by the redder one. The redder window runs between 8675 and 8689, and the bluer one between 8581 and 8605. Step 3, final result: 1.01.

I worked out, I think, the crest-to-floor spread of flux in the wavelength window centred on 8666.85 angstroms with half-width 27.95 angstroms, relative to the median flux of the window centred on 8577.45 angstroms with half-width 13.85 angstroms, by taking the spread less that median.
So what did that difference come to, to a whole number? -32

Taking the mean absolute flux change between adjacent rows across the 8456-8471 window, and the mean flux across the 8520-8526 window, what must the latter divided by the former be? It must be 36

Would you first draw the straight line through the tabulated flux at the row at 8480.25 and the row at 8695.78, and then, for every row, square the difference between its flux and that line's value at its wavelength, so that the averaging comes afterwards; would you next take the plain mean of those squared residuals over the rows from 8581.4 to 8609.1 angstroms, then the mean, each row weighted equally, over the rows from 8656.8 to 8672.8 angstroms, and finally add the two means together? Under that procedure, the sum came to 23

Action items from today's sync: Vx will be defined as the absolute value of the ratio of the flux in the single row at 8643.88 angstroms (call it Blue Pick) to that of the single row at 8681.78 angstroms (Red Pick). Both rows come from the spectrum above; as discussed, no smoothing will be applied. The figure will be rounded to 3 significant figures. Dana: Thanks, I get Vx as 1.02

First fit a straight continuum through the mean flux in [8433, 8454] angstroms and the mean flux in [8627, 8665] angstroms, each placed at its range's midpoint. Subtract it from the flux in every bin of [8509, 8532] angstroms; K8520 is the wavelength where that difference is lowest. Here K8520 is 8529.21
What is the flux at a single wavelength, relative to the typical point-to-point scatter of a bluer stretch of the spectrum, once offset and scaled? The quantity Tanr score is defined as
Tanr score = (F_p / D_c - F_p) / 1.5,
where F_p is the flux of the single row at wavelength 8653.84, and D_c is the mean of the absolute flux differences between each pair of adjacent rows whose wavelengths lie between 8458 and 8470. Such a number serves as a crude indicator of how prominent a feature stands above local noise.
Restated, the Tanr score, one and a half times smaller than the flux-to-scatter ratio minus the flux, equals -5.2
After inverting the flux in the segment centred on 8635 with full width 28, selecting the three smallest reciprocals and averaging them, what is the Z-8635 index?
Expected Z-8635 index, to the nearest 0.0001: 0.0229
